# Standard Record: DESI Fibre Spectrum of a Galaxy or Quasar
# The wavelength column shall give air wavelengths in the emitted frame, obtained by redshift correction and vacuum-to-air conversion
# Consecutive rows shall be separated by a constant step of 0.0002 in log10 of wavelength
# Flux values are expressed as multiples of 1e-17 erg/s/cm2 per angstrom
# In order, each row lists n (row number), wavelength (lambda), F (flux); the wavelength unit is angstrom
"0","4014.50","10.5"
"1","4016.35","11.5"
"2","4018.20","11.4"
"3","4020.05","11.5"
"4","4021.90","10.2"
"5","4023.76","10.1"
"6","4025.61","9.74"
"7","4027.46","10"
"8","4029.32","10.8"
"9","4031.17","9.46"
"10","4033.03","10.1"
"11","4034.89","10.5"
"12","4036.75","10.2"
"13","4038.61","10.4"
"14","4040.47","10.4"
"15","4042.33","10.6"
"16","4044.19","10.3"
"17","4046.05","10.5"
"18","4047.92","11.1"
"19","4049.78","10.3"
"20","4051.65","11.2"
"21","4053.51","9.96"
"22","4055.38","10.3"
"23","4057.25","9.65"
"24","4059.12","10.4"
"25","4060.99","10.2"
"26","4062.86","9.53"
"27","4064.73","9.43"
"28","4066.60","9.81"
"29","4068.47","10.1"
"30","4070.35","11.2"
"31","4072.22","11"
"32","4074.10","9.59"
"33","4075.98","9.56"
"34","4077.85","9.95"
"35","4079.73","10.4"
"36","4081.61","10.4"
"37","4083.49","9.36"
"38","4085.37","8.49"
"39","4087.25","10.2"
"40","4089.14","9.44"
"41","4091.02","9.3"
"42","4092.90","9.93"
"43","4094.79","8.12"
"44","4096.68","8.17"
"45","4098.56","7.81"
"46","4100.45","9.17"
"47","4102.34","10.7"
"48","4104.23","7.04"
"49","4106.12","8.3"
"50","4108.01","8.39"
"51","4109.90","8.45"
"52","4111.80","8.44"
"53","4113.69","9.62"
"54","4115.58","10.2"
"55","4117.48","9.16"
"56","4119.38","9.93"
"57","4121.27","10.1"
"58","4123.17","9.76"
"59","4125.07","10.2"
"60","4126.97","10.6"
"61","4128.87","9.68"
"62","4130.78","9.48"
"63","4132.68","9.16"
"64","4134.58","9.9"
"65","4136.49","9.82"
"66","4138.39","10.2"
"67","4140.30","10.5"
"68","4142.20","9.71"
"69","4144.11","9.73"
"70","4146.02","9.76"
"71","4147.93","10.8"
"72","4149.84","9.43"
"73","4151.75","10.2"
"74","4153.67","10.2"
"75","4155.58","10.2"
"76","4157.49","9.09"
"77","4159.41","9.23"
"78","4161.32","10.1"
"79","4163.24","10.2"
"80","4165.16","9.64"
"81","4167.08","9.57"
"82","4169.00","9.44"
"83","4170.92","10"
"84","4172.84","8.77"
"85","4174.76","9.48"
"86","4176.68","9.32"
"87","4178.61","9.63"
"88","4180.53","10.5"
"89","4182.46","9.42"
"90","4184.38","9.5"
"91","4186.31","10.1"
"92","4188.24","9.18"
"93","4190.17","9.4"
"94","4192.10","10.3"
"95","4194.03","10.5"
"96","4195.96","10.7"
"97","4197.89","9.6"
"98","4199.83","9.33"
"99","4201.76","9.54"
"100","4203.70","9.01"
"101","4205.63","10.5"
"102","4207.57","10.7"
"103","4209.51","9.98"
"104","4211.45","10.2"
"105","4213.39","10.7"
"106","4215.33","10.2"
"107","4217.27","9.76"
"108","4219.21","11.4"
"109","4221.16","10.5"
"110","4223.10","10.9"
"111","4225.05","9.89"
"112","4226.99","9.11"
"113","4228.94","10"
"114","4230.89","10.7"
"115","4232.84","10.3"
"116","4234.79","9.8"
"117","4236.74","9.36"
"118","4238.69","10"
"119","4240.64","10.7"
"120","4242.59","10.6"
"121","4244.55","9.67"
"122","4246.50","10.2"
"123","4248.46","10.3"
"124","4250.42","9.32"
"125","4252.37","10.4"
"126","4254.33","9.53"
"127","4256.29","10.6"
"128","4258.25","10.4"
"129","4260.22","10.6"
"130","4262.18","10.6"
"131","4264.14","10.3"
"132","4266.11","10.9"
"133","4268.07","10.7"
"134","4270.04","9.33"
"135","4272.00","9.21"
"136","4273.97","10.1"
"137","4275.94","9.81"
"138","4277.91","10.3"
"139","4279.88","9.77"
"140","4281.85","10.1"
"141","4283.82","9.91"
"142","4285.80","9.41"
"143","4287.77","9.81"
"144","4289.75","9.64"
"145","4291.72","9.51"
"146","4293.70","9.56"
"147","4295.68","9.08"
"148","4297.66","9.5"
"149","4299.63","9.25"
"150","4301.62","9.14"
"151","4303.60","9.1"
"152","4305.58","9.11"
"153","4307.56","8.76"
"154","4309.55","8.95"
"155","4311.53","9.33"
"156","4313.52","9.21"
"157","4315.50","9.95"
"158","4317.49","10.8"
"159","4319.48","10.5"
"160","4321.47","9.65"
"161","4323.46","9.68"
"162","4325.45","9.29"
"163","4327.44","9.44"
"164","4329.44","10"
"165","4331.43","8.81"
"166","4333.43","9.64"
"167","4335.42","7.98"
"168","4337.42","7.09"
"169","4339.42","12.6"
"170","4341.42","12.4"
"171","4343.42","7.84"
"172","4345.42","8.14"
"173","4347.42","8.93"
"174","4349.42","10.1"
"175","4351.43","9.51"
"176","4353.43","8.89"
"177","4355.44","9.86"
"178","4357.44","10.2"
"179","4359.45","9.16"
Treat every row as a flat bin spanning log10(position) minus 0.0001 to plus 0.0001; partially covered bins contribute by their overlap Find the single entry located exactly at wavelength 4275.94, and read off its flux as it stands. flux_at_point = 9.81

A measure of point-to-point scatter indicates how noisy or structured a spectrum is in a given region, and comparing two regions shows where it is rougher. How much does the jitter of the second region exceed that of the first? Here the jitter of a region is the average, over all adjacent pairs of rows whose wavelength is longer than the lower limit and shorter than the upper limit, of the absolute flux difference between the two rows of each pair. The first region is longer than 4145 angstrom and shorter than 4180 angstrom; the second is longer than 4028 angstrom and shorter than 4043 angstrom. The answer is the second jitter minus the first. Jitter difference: -0.1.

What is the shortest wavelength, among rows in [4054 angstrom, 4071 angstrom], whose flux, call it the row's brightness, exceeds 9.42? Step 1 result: 4055.38 angstrom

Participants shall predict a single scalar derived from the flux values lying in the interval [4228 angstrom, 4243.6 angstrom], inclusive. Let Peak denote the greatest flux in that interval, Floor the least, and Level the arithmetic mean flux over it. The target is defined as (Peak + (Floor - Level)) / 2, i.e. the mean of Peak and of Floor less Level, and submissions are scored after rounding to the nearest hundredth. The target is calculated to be 4.94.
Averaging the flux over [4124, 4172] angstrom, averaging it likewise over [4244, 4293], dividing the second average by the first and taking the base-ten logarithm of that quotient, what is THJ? 0.006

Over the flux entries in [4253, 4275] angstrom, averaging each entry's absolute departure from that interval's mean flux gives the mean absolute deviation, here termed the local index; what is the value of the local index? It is 0.48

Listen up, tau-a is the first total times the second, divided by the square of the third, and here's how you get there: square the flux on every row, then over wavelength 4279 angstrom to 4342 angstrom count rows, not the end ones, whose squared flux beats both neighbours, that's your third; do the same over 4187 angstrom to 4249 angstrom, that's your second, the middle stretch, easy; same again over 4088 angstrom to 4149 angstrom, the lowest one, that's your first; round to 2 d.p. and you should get 0.60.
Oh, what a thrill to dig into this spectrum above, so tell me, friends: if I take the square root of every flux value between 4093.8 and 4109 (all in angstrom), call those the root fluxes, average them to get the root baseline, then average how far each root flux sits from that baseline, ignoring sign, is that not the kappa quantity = 0.12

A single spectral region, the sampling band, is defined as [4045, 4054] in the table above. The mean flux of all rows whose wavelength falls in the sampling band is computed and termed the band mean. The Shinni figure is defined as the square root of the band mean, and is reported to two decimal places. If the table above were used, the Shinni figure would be 3.26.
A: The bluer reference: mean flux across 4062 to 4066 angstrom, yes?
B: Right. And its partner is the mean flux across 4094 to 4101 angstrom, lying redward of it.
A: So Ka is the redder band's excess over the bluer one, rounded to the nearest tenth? -1.2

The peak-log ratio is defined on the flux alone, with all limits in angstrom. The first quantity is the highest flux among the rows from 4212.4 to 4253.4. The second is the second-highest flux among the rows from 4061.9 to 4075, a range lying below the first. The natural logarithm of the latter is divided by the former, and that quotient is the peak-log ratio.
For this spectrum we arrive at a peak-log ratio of 0.210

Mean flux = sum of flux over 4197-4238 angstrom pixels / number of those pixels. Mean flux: 10.1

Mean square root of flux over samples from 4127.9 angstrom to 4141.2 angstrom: 3.13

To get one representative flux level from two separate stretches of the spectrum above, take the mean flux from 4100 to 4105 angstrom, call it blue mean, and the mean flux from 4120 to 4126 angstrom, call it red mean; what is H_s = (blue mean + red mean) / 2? 9.5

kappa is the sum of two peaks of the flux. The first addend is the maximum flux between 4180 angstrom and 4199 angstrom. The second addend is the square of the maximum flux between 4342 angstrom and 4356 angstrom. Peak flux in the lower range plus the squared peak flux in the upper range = 113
